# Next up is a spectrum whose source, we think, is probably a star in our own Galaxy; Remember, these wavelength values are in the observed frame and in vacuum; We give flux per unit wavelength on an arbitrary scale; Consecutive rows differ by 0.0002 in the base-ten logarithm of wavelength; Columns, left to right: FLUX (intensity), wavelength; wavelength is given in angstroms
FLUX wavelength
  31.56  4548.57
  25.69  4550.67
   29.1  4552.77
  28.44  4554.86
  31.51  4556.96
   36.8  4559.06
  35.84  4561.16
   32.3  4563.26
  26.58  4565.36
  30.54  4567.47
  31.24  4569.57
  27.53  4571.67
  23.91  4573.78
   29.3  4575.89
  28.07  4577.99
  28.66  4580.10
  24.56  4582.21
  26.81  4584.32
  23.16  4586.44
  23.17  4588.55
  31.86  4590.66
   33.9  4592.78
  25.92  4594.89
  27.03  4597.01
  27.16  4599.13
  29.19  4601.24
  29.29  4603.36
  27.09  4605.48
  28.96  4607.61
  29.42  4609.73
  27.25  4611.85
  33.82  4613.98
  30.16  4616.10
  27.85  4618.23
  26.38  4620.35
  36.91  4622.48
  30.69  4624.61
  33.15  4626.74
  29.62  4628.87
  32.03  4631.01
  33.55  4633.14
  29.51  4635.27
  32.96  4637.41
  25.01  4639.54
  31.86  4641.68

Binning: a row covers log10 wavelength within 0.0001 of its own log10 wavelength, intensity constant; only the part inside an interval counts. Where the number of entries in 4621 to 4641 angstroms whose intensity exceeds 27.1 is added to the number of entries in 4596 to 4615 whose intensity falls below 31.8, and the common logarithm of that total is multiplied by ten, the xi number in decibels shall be 12.0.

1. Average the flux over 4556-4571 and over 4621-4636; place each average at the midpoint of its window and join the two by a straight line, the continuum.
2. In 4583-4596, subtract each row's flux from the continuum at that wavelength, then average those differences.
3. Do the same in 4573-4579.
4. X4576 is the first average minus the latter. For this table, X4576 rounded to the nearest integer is 0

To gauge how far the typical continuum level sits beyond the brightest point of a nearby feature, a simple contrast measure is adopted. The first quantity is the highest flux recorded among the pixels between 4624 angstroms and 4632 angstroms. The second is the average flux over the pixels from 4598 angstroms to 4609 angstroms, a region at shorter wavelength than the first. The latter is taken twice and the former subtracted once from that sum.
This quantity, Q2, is 24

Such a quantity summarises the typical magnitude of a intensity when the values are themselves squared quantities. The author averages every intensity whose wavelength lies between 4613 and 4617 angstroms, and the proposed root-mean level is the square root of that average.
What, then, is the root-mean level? 5.66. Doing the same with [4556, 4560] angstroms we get 5.84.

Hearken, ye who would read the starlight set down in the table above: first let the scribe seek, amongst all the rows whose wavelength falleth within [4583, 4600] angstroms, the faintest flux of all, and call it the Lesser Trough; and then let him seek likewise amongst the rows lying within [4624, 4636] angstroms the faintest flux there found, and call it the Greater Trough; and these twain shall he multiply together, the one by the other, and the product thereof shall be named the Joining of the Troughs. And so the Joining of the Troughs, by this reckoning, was 683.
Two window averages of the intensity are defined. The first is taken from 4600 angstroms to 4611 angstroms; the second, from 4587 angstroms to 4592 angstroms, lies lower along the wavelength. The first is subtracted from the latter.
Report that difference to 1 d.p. -1.3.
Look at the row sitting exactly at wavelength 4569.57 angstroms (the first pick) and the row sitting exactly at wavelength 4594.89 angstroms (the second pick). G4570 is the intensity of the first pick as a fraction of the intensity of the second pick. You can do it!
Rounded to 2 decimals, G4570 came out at 1.21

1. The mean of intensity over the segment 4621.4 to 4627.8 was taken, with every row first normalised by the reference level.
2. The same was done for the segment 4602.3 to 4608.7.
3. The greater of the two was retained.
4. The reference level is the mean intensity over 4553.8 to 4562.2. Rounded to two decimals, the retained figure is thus 1.01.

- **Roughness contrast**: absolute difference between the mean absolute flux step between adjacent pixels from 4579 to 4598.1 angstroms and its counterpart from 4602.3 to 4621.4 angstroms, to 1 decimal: 1.1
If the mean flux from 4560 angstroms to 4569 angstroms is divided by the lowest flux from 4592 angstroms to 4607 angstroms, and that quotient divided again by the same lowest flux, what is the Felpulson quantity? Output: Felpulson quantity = 0.047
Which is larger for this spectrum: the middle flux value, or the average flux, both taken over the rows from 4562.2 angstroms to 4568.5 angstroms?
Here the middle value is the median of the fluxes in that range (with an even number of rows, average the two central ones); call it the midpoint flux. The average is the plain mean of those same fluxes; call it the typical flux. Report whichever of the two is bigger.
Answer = 30.5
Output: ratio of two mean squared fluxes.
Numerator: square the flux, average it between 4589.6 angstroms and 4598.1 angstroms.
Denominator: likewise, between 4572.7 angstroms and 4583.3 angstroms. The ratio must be 1.22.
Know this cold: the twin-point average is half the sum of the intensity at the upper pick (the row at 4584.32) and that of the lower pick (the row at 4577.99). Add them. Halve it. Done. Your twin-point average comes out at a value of 27.4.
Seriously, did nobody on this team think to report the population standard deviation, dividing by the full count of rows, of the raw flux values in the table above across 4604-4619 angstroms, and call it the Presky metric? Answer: 2.2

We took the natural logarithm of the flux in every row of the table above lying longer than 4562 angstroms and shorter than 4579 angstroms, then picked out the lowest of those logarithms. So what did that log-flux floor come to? 3.17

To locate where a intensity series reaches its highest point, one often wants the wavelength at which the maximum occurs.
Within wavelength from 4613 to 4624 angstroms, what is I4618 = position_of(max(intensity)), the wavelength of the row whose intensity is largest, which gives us 4622.48 angstroms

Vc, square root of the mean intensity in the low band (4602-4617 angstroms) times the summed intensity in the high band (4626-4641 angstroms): 79.7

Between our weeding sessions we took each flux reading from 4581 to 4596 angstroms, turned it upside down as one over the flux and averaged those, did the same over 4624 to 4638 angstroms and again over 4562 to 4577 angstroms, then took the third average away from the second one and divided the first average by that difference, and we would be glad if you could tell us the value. -11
